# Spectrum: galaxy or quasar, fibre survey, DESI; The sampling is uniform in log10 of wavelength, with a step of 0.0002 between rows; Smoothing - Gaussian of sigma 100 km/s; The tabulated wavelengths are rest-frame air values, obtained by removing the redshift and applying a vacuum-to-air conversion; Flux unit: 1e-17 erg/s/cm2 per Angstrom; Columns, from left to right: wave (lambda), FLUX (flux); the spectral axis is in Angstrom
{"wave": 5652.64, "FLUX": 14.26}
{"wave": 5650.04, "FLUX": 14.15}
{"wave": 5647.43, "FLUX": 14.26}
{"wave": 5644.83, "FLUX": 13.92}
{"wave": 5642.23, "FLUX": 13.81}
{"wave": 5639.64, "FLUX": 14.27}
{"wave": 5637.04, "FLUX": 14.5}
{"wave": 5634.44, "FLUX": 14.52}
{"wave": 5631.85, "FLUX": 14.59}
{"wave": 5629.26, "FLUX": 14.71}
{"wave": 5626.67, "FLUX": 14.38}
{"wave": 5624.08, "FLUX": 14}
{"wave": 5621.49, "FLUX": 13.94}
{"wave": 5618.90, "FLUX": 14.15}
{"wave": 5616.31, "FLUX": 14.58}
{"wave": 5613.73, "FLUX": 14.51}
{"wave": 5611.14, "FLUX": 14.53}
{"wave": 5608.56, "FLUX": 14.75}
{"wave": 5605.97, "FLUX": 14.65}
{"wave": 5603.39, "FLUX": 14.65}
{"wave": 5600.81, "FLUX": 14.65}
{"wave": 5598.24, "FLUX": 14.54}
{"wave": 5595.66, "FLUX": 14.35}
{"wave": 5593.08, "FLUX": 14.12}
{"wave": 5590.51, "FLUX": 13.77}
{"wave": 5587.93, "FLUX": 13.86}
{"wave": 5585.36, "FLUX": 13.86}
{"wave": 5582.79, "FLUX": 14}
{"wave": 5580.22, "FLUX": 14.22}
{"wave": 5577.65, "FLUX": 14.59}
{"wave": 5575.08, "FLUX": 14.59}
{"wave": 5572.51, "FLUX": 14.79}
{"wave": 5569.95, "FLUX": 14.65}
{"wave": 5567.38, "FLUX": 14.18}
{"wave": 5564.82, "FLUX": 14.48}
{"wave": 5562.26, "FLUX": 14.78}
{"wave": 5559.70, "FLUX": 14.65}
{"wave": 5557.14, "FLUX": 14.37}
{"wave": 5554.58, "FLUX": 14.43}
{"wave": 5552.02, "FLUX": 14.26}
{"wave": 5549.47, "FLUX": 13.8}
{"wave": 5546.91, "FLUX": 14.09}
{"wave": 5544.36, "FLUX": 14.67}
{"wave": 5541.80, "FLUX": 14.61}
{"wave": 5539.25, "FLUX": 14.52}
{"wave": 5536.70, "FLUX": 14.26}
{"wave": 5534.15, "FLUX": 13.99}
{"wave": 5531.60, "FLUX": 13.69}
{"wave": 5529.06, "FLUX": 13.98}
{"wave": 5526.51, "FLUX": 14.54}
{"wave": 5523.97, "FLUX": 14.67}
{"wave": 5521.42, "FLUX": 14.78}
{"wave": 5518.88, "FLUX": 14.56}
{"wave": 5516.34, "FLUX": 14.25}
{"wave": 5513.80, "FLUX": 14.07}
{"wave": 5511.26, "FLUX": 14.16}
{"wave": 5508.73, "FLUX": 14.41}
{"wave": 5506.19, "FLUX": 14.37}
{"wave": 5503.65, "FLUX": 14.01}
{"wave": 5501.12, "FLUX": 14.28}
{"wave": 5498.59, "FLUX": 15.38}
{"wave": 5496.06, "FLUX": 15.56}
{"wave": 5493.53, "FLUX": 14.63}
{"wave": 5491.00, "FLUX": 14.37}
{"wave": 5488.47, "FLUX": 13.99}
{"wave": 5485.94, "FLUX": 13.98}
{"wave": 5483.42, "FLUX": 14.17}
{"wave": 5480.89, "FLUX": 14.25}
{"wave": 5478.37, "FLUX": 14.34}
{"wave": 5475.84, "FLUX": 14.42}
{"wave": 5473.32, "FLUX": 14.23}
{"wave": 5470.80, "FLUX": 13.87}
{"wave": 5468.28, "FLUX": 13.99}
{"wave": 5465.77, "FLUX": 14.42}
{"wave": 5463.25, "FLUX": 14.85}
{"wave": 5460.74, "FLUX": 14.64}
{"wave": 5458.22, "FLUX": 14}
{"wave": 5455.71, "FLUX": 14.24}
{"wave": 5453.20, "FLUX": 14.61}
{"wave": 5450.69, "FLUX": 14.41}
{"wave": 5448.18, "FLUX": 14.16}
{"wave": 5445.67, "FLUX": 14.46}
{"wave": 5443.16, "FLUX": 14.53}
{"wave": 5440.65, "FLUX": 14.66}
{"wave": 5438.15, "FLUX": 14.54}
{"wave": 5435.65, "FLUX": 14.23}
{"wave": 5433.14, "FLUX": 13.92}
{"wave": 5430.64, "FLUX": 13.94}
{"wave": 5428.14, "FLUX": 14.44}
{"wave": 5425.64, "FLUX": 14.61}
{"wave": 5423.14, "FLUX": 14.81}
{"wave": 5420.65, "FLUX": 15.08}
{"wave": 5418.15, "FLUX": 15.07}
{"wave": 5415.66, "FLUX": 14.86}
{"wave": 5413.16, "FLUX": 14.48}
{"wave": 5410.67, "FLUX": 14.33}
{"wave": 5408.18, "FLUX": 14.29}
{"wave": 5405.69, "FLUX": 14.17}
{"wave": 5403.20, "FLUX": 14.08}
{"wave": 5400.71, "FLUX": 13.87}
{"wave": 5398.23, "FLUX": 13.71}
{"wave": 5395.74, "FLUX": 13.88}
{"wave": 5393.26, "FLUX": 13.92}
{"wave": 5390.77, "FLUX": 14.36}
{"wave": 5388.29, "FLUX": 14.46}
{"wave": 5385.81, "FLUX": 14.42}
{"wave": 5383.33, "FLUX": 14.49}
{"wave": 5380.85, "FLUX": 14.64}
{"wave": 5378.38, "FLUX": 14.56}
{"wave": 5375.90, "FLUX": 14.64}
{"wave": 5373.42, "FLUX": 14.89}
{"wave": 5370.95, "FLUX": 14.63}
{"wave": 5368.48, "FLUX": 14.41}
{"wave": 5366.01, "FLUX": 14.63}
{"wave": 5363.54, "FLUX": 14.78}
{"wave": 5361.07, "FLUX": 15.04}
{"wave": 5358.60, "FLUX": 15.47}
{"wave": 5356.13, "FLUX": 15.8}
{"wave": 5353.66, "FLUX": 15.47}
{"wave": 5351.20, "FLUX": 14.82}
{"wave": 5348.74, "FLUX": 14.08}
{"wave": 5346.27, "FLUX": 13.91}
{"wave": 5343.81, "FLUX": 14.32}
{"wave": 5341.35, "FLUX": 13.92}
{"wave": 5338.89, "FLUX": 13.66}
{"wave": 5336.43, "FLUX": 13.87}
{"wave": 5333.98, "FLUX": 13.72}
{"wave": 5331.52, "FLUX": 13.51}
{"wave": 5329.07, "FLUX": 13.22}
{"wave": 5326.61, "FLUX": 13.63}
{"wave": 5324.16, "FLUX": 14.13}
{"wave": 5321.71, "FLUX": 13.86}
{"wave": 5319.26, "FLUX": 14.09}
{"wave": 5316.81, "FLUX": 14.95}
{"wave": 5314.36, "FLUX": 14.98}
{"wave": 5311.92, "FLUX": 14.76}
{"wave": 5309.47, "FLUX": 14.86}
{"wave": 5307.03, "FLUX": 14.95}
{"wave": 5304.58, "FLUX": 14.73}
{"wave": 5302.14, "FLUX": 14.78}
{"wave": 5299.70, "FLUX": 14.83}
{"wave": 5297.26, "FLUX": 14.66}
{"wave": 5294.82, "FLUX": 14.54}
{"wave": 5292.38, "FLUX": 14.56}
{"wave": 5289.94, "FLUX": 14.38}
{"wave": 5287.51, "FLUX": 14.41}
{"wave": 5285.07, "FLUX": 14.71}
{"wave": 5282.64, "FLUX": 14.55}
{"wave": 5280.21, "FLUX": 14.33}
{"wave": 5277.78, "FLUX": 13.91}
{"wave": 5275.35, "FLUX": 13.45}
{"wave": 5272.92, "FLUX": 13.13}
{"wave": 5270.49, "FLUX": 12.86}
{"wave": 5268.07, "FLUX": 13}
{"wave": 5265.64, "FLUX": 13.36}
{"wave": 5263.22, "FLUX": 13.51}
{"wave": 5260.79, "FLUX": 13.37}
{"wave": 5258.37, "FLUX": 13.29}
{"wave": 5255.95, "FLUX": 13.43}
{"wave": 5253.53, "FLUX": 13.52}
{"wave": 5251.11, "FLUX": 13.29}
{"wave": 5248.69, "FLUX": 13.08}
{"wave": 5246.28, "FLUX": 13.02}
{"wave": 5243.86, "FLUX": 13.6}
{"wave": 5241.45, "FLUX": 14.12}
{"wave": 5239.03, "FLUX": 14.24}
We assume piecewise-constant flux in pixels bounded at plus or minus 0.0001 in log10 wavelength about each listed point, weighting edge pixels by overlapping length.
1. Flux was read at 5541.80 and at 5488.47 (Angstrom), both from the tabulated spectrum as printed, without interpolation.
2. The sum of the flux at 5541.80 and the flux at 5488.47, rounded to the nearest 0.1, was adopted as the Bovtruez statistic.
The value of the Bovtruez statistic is 28.6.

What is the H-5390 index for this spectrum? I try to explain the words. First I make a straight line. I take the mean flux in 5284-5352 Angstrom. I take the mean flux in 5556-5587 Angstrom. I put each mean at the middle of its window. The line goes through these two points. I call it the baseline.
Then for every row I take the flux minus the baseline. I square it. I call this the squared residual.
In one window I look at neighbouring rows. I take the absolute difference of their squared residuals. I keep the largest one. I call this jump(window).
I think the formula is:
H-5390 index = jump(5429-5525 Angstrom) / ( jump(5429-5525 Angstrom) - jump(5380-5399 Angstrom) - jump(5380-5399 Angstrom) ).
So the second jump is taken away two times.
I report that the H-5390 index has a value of 1.4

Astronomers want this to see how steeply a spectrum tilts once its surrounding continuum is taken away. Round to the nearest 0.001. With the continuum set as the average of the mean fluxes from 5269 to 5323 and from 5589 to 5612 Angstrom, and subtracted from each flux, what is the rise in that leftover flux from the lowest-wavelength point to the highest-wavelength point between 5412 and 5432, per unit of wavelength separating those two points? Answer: -0.031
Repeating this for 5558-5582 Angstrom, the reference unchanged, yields -0.021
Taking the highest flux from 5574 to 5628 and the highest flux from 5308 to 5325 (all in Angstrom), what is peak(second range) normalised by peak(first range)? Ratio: 1.02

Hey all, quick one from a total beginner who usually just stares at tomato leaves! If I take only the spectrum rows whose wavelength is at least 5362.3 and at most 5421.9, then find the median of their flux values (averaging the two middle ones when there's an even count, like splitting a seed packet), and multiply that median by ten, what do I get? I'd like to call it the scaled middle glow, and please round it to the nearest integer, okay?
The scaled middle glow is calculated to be 145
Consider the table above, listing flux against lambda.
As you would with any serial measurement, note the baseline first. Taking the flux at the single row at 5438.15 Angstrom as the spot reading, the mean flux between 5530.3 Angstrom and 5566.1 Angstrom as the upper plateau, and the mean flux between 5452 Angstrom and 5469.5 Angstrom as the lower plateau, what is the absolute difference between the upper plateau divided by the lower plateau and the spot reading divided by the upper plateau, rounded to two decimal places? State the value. 0.02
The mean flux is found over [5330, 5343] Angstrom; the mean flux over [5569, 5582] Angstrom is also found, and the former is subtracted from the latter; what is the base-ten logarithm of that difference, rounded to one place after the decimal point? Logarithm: -0.1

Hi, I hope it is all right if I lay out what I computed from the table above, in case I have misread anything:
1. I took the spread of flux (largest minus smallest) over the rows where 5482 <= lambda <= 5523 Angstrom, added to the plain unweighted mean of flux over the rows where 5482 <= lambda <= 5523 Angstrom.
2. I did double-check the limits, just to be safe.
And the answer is 16.0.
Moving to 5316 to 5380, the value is 17.0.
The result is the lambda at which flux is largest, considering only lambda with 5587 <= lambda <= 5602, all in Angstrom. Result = 5600.81 Angstrom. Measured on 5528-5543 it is 5541.80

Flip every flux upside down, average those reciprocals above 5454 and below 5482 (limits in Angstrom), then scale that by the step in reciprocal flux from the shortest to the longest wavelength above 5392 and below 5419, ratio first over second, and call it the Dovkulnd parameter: -12.8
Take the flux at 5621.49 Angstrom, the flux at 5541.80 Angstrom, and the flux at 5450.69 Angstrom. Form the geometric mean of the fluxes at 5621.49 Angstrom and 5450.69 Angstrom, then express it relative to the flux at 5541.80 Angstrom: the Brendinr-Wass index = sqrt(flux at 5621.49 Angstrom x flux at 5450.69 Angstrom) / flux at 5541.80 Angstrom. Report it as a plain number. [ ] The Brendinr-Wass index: 0.97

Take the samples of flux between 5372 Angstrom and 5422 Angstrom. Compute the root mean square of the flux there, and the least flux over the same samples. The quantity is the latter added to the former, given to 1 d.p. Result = 28.1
